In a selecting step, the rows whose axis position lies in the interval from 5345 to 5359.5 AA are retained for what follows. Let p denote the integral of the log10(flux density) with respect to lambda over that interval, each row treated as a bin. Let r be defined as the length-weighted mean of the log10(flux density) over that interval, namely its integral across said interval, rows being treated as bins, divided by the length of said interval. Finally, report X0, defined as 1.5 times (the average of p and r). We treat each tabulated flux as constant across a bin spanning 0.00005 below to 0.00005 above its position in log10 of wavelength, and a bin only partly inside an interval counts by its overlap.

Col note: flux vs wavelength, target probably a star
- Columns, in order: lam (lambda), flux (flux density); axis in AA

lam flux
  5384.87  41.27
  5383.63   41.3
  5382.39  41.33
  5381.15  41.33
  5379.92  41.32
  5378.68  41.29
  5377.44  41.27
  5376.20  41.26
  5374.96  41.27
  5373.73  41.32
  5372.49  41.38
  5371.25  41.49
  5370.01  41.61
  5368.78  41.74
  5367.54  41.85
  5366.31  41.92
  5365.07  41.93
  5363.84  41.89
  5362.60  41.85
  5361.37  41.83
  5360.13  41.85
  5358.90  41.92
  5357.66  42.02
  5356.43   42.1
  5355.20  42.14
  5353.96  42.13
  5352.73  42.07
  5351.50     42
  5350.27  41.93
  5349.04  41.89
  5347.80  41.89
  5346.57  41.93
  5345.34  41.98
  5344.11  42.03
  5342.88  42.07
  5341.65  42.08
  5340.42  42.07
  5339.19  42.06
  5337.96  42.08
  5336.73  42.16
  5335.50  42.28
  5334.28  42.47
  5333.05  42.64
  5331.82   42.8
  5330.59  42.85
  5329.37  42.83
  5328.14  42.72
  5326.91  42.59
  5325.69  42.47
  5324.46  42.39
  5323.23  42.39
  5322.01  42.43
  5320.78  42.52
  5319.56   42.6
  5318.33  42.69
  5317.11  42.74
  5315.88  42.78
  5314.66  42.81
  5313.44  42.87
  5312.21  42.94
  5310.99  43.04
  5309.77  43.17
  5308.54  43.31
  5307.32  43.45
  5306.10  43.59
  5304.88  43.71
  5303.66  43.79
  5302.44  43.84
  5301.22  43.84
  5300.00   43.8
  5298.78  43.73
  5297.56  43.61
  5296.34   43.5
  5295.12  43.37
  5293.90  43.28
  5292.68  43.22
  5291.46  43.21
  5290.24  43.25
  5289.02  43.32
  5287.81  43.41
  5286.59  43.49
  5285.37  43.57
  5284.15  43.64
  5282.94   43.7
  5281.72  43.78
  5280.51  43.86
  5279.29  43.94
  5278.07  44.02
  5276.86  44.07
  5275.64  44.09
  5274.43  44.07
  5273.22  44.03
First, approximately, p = 24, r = 1.62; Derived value 19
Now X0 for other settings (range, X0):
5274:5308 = 43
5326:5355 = 37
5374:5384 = 13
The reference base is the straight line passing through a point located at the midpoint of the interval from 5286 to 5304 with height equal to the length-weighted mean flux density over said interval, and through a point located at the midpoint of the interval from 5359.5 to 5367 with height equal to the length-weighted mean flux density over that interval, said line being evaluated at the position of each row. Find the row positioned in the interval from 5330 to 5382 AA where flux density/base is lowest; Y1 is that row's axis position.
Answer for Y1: 5337.96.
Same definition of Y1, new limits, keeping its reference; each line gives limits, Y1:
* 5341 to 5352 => 5347.80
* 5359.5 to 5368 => 5360.13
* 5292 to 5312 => 5292.68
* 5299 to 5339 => 5323.23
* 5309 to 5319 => 5318.33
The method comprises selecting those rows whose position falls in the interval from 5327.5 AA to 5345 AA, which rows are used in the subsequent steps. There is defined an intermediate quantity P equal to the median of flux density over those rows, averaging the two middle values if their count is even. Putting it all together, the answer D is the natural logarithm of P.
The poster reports 3.743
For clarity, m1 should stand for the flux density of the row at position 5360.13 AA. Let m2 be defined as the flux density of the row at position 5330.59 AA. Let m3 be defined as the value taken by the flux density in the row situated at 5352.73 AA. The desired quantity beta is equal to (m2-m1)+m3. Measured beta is 43.1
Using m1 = 41.85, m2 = 42.85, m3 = 42.07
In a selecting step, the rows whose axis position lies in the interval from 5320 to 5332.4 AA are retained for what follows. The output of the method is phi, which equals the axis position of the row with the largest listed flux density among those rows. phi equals 5330.59 AA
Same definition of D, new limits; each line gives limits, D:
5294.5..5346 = 3.756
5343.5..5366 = 3.736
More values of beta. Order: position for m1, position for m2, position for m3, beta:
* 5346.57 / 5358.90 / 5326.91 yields 42.6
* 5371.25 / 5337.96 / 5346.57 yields 42.5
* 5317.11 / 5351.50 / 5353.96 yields 41.4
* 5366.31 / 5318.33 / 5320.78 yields 43.3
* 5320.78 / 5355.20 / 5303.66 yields 43.4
